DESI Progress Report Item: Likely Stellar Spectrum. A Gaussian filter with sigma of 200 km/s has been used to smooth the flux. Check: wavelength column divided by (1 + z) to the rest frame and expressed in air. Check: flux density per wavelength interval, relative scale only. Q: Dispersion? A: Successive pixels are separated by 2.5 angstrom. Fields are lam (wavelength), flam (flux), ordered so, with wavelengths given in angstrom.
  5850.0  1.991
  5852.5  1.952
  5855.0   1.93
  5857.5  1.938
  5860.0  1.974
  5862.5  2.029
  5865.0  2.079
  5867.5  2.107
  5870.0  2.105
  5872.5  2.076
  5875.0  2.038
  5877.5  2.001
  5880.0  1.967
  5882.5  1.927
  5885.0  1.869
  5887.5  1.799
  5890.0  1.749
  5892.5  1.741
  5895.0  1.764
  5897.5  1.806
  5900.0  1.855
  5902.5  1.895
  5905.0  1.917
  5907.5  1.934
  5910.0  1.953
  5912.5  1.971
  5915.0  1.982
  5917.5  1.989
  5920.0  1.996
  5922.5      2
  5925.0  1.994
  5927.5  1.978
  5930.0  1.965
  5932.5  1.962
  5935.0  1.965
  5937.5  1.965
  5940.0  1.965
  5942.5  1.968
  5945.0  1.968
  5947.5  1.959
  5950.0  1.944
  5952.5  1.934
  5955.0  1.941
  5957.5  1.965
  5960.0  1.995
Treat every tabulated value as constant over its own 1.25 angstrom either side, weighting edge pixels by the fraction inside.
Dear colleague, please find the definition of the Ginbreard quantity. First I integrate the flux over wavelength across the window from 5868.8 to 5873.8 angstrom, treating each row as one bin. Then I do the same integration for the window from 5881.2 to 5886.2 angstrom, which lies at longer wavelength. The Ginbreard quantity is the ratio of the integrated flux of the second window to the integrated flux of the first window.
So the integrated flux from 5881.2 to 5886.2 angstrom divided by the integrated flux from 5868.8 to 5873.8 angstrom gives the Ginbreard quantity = 0.91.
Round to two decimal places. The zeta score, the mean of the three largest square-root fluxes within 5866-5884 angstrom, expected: 1.45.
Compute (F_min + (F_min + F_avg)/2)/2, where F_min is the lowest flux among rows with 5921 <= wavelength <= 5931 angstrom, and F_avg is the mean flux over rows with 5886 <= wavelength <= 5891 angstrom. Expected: 1.92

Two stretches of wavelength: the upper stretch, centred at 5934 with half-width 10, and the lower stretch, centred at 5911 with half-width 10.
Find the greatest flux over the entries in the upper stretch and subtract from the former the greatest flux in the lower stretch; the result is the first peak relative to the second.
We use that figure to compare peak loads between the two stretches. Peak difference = 0.00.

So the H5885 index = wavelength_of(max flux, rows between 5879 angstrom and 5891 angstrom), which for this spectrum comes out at 5880.0 angstrom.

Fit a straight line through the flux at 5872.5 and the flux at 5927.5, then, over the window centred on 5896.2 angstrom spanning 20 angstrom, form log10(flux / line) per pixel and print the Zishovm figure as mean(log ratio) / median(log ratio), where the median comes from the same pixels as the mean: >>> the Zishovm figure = 0.92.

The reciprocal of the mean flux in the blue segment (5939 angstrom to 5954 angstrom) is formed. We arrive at 0.511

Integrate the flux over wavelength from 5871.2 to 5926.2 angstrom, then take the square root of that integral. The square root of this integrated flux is 10.3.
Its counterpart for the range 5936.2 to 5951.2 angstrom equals 5.4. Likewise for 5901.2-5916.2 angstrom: 5.4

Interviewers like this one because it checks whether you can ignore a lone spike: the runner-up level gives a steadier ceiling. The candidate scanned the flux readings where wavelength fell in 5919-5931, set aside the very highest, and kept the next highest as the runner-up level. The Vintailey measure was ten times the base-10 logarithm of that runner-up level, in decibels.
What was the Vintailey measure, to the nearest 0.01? 3.00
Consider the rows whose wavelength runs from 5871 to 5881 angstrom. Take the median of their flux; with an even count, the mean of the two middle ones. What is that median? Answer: 2.02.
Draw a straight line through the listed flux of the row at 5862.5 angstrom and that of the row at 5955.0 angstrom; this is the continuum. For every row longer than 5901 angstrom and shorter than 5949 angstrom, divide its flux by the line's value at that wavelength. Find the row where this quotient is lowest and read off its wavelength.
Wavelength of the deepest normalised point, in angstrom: 5902.5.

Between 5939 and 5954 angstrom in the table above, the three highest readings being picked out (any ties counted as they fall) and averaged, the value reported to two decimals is 1.97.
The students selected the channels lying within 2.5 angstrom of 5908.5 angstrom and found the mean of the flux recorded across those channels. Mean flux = 1.94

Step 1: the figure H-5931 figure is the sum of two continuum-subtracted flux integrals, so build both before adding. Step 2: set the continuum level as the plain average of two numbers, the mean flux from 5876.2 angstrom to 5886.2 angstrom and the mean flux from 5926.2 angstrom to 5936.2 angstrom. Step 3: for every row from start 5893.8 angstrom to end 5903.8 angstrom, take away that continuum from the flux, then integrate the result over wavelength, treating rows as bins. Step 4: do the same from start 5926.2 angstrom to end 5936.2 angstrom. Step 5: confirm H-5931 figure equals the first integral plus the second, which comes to -1.1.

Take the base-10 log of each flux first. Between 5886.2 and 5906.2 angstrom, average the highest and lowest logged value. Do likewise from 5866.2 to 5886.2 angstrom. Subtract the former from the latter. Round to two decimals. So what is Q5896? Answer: 0.04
